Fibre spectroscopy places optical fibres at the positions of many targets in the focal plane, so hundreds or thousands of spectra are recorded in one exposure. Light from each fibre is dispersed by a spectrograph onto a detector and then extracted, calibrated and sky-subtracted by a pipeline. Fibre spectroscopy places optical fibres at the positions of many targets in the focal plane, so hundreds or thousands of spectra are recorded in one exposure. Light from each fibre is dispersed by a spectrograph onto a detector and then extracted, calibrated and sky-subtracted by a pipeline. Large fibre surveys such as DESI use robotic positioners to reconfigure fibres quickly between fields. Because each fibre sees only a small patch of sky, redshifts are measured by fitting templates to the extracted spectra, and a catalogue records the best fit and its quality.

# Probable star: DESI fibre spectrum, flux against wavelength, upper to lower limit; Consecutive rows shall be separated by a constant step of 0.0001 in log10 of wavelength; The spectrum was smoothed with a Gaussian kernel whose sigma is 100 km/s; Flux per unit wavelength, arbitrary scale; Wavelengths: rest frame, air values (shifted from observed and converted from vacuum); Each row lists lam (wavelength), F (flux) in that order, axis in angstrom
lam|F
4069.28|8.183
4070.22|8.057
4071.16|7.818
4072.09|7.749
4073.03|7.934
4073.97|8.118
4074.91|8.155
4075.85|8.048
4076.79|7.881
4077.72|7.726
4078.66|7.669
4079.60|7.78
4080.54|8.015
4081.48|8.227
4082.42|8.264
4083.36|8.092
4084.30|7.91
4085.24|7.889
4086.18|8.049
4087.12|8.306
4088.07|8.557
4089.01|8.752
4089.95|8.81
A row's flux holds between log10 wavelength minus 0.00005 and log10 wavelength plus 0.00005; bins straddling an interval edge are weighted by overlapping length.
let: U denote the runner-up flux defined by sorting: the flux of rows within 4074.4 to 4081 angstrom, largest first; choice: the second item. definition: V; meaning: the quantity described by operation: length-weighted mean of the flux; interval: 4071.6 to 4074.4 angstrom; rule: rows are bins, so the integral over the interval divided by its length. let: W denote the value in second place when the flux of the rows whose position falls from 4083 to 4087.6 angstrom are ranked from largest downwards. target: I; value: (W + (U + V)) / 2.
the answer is 12.0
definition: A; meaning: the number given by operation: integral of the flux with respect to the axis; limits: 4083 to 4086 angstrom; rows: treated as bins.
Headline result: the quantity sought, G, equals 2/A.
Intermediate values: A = 23.9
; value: 0.084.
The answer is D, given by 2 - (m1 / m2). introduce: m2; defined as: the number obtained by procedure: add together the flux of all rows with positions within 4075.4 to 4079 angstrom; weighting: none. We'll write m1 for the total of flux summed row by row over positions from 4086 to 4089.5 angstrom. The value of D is 0.93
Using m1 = 33.7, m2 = 31.3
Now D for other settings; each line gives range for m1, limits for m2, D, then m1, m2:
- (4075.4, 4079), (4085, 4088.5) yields 1.05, 31.3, 32.8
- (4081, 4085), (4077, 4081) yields 0.96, 32.5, 31.2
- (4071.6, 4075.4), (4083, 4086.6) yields 1.00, 32.0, 31.9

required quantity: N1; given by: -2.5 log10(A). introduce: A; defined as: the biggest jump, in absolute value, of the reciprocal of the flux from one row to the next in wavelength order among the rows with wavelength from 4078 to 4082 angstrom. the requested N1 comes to 6.060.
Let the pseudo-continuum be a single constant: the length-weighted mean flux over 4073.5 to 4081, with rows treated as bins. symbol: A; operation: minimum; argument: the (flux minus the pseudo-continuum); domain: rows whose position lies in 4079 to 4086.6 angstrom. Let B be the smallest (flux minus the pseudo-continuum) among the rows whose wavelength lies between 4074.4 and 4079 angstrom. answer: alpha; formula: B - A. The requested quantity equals -0.11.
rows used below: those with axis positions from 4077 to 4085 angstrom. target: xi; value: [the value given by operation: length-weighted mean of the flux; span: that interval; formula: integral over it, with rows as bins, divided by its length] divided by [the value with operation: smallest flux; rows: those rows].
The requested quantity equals 1.038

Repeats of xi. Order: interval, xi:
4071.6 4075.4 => 1.031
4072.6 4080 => 1.032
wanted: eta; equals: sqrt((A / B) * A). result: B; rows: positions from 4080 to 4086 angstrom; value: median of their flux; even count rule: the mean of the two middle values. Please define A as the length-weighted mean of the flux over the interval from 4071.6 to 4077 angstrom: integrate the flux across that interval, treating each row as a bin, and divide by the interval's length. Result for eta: 2.81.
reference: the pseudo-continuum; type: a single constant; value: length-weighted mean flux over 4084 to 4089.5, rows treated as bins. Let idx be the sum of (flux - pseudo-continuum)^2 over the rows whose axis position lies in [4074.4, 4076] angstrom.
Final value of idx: 0.05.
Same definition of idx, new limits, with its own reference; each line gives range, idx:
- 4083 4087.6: 0.32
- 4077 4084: 0.92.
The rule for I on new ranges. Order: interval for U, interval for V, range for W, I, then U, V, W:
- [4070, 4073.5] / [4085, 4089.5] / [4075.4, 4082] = 12.2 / 7.934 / 8.33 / 8.048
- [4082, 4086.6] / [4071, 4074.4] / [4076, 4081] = 11.9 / 8.092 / 7.92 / 7.881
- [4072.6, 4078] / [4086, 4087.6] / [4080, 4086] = 12.3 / 8.118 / 8.16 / 8.227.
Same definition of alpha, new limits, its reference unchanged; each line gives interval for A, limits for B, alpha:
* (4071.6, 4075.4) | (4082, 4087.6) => 0.14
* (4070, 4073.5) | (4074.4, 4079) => -0.08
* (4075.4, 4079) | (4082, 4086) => 0.22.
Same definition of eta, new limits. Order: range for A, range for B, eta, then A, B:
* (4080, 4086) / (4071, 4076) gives 2.85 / 8.06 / 7.99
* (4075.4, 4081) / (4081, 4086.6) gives 2.77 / 7.86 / 8.07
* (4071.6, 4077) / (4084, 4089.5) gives 2.79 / 7.98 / 8.18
